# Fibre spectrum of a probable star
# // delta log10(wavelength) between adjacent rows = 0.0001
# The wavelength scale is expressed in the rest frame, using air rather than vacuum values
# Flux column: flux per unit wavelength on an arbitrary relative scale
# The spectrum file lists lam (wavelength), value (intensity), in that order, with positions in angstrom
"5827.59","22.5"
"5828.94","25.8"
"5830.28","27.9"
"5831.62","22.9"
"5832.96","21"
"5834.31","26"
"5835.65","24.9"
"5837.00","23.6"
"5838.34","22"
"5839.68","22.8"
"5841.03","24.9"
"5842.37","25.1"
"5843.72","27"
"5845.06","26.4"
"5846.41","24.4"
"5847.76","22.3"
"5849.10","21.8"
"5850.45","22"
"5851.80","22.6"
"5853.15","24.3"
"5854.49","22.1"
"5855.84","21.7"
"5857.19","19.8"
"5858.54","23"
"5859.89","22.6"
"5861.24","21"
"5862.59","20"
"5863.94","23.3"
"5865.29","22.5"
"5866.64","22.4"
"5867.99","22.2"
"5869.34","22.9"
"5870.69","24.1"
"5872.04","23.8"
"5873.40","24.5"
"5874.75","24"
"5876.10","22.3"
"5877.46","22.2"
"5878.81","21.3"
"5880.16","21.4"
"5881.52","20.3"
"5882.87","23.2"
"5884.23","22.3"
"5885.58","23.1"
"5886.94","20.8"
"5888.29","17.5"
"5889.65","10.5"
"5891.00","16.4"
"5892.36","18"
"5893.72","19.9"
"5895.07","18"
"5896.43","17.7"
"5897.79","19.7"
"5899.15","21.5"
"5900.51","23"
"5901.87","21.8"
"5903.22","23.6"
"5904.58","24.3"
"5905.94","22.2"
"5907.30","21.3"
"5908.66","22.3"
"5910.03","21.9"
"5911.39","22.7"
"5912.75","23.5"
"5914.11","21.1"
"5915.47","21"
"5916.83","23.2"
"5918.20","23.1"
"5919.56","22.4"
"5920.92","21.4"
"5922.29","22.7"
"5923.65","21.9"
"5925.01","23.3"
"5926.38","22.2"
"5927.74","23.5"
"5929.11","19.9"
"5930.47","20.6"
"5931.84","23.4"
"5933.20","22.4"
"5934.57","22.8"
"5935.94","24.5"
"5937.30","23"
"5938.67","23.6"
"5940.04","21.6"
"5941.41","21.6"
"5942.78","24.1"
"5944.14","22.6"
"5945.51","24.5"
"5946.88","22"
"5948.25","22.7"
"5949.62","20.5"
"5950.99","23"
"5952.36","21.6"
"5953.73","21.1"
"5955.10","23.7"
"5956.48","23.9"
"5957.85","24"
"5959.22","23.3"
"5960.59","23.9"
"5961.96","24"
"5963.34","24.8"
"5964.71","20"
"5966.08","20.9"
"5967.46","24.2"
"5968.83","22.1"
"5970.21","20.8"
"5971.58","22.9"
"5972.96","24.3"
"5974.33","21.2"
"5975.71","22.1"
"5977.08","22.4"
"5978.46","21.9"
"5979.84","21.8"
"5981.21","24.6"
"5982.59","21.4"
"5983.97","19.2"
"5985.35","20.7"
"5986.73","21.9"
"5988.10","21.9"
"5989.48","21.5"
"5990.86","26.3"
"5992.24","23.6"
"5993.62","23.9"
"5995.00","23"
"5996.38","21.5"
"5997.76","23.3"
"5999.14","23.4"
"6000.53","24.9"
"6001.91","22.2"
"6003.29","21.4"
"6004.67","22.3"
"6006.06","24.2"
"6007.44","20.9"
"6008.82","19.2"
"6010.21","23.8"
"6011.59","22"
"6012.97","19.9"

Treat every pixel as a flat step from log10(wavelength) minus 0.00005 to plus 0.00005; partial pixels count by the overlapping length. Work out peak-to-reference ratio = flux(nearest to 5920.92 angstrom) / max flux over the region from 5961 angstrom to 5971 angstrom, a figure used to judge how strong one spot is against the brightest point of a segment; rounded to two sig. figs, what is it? 0.86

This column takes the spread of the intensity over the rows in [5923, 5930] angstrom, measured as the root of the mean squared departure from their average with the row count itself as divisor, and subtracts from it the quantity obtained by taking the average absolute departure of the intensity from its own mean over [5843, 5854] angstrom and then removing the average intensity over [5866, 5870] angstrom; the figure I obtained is 22.1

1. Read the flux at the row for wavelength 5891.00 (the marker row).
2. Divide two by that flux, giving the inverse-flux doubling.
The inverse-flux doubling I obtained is 0.122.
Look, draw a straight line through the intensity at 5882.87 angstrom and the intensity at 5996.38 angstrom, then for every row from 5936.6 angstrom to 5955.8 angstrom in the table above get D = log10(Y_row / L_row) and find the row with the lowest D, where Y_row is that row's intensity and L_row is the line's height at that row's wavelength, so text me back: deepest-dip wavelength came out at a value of 5949.62 angstrom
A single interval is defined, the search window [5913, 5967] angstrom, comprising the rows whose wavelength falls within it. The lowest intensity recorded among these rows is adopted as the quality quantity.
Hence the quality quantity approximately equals 19.9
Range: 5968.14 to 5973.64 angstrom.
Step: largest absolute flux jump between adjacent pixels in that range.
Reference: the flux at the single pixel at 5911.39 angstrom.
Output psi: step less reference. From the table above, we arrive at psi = -20.6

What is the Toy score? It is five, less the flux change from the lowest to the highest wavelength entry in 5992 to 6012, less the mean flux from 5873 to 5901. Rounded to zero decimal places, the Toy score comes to -14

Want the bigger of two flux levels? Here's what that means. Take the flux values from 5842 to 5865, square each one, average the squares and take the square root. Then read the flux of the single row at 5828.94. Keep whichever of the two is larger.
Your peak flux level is 25.8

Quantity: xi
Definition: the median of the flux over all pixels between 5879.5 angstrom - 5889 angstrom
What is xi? 21.4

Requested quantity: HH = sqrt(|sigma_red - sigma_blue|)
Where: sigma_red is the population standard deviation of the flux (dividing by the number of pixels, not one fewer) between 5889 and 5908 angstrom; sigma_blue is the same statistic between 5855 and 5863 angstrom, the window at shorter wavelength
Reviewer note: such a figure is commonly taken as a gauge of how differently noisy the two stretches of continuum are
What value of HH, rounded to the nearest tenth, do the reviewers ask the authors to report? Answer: 1.5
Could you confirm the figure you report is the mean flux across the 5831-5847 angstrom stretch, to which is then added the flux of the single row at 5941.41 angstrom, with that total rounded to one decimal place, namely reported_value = 45.9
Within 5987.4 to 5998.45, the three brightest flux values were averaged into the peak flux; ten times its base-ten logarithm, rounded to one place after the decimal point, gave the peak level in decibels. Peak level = 13.9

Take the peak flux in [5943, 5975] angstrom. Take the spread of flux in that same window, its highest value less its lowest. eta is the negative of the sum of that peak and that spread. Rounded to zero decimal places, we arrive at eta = -30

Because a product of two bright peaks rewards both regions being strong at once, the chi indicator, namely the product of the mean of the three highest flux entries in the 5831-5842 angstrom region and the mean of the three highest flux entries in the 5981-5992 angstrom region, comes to 613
